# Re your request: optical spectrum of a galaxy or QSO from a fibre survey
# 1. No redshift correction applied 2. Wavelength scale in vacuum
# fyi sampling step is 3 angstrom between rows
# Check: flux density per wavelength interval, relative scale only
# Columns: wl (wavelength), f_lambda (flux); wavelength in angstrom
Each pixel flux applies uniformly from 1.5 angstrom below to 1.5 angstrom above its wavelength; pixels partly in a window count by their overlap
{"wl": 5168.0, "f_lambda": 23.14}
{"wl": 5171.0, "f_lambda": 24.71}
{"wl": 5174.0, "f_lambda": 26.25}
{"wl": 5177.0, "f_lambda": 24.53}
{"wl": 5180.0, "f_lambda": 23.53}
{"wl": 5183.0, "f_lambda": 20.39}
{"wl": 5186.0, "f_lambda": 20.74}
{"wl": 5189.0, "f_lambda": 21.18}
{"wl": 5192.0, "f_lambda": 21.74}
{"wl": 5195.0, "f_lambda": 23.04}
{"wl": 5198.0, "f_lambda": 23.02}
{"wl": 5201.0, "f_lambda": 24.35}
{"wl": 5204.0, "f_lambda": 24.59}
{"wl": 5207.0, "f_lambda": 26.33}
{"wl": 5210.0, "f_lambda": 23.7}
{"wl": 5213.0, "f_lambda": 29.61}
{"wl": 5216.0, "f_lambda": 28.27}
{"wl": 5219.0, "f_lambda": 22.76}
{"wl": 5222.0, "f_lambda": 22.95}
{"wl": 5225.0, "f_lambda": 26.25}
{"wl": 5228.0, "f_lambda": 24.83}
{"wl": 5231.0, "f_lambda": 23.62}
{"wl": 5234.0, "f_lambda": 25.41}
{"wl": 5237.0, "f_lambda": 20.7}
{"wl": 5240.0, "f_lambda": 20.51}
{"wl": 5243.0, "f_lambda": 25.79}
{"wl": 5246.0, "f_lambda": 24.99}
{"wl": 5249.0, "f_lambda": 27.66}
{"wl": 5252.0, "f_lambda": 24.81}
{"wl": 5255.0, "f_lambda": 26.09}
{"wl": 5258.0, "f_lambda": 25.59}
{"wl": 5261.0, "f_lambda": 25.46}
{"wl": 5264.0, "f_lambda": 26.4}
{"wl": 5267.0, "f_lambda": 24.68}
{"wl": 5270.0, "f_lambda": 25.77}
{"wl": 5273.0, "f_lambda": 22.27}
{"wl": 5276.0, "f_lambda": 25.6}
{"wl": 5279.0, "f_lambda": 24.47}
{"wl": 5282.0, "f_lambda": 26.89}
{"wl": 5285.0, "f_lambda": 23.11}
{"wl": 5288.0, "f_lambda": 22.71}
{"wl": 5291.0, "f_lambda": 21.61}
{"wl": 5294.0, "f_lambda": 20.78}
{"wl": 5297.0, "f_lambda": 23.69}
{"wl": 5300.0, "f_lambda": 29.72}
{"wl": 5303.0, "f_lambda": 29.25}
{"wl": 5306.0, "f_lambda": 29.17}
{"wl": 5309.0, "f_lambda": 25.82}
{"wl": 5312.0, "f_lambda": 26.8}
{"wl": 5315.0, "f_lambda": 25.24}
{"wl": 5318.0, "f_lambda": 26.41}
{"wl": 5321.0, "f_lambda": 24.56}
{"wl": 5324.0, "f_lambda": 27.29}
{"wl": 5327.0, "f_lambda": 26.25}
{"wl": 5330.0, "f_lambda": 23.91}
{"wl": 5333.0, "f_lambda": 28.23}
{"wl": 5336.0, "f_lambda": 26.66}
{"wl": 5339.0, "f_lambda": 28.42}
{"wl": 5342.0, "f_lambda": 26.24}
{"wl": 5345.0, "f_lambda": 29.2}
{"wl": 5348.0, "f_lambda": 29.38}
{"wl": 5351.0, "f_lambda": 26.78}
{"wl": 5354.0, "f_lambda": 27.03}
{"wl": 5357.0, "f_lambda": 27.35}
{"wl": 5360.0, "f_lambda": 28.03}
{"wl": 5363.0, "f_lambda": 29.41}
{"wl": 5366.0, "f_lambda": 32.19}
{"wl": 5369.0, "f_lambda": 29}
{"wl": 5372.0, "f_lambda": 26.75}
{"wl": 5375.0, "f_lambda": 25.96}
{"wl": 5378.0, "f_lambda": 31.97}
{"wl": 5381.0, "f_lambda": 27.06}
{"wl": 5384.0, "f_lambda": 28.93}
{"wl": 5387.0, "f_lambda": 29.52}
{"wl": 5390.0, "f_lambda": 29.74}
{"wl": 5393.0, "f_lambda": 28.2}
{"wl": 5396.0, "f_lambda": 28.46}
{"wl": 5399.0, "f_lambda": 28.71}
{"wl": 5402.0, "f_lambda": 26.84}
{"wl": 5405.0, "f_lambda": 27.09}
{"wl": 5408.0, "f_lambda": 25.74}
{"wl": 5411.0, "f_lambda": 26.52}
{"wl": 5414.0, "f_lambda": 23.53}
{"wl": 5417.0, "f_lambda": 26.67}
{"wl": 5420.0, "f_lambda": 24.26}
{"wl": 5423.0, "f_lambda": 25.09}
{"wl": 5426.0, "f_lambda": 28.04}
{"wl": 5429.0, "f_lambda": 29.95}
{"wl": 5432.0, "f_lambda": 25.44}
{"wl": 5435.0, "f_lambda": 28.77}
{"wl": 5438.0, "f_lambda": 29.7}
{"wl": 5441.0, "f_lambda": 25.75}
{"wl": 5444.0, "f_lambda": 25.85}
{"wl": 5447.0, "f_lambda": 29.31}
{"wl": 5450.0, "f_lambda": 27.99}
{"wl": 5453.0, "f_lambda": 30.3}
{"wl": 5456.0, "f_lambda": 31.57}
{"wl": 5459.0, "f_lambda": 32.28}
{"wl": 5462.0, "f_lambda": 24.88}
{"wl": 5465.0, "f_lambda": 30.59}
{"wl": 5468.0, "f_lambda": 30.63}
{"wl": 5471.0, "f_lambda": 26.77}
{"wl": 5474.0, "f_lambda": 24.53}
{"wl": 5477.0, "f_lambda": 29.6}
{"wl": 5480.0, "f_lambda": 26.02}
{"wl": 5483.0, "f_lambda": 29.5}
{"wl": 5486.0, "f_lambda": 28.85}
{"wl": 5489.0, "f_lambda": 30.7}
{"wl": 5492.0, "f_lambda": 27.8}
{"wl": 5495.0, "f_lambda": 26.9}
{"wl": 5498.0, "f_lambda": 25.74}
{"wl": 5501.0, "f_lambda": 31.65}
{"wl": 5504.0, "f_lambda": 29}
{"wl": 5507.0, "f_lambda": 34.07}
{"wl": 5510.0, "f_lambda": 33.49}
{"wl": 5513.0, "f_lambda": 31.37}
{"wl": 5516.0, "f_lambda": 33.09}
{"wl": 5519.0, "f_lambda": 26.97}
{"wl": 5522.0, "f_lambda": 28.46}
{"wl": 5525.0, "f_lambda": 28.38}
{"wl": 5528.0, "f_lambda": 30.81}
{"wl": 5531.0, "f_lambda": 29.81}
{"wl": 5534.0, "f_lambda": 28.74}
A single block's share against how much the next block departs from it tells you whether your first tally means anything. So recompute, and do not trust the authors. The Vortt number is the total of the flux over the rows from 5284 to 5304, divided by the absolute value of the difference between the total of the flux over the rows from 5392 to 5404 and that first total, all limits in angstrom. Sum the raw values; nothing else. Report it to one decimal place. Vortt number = 2.9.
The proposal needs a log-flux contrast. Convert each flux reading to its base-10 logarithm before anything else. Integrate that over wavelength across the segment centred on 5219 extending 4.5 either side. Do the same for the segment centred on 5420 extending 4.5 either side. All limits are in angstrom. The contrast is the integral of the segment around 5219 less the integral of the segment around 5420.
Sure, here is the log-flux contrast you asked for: -0.1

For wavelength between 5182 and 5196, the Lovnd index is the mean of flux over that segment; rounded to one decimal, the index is 21.4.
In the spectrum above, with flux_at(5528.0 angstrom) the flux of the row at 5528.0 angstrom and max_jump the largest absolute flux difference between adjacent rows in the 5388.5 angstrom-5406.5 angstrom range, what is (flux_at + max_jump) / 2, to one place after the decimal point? 16.3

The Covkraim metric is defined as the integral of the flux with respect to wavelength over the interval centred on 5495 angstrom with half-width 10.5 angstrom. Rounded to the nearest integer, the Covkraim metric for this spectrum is 602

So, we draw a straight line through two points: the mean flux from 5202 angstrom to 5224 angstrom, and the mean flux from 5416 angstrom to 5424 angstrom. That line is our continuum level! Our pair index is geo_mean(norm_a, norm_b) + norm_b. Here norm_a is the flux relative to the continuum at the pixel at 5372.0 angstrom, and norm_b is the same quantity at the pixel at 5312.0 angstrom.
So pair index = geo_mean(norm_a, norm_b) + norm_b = 2.11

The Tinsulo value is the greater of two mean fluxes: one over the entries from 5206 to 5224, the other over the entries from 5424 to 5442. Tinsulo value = 27.9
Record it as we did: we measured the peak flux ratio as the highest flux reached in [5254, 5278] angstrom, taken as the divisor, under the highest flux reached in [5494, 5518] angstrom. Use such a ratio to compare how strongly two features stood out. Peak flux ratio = 1.29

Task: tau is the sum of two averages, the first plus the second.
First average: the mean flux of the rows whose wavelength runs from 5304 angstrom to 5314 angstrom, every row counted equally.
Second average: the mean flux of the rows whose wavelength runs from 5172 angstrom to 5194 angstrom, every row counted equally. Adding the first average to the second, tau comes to 50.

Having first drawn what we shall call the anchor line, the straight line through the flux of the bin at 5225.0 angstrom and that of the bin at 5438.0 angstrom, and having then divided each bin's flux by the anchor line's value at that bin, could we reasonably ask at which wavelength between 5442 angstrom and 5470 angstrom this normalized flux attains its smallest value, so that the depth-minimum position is 5462.0 angstrom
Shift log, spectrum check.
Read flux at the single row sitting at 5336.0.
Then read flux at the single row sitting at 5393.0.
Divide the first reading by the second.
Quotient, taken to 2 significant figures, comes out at 0.95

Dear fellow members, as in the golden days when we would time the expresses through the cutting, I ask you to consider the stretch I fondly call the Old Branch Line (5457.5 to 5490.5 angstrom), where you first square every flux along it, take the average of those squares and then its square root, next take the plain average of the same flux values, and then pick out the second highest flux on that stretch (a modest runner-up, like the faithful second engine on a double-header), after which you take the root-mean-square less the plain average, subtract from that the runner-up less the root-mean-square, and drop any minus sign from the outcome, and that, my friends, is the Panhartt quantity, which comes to 1.9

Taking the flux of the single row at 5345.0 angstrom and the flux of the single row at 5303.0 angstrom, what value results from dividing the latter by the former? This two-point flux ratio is 1.00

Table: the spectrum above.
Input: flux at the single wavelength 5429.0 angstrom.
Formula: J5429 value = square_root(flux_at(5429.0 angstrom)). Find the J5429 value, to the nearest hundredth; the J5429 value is 5.47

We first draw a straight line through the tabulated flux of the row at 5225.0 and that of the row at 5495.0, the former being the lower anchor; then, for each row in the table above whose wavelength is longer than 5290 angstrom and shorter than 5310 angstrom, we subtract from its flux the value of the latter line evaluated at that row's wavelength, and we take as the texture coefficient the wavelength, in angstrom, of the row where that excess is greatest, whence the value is 5300.0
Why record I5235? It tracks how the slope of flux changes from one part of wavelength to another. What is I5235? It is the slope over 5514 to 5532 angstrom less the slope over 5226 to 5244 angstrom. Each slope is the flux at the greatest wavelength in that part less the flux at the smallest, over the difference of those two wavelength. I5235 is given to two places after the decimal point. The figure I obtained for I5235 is -0.28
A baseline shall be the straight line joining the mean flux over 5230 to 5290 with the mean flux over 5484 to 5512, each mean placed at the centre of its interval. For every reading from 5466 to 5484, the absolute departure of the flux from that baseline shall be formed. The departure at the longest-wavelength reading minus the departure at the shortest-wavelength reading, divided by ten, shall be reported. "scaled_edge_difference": -0.15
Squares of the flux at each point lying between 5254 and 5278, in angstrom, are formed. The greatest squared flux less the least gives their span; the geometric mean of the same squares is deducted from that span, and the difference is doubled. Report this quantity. -868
